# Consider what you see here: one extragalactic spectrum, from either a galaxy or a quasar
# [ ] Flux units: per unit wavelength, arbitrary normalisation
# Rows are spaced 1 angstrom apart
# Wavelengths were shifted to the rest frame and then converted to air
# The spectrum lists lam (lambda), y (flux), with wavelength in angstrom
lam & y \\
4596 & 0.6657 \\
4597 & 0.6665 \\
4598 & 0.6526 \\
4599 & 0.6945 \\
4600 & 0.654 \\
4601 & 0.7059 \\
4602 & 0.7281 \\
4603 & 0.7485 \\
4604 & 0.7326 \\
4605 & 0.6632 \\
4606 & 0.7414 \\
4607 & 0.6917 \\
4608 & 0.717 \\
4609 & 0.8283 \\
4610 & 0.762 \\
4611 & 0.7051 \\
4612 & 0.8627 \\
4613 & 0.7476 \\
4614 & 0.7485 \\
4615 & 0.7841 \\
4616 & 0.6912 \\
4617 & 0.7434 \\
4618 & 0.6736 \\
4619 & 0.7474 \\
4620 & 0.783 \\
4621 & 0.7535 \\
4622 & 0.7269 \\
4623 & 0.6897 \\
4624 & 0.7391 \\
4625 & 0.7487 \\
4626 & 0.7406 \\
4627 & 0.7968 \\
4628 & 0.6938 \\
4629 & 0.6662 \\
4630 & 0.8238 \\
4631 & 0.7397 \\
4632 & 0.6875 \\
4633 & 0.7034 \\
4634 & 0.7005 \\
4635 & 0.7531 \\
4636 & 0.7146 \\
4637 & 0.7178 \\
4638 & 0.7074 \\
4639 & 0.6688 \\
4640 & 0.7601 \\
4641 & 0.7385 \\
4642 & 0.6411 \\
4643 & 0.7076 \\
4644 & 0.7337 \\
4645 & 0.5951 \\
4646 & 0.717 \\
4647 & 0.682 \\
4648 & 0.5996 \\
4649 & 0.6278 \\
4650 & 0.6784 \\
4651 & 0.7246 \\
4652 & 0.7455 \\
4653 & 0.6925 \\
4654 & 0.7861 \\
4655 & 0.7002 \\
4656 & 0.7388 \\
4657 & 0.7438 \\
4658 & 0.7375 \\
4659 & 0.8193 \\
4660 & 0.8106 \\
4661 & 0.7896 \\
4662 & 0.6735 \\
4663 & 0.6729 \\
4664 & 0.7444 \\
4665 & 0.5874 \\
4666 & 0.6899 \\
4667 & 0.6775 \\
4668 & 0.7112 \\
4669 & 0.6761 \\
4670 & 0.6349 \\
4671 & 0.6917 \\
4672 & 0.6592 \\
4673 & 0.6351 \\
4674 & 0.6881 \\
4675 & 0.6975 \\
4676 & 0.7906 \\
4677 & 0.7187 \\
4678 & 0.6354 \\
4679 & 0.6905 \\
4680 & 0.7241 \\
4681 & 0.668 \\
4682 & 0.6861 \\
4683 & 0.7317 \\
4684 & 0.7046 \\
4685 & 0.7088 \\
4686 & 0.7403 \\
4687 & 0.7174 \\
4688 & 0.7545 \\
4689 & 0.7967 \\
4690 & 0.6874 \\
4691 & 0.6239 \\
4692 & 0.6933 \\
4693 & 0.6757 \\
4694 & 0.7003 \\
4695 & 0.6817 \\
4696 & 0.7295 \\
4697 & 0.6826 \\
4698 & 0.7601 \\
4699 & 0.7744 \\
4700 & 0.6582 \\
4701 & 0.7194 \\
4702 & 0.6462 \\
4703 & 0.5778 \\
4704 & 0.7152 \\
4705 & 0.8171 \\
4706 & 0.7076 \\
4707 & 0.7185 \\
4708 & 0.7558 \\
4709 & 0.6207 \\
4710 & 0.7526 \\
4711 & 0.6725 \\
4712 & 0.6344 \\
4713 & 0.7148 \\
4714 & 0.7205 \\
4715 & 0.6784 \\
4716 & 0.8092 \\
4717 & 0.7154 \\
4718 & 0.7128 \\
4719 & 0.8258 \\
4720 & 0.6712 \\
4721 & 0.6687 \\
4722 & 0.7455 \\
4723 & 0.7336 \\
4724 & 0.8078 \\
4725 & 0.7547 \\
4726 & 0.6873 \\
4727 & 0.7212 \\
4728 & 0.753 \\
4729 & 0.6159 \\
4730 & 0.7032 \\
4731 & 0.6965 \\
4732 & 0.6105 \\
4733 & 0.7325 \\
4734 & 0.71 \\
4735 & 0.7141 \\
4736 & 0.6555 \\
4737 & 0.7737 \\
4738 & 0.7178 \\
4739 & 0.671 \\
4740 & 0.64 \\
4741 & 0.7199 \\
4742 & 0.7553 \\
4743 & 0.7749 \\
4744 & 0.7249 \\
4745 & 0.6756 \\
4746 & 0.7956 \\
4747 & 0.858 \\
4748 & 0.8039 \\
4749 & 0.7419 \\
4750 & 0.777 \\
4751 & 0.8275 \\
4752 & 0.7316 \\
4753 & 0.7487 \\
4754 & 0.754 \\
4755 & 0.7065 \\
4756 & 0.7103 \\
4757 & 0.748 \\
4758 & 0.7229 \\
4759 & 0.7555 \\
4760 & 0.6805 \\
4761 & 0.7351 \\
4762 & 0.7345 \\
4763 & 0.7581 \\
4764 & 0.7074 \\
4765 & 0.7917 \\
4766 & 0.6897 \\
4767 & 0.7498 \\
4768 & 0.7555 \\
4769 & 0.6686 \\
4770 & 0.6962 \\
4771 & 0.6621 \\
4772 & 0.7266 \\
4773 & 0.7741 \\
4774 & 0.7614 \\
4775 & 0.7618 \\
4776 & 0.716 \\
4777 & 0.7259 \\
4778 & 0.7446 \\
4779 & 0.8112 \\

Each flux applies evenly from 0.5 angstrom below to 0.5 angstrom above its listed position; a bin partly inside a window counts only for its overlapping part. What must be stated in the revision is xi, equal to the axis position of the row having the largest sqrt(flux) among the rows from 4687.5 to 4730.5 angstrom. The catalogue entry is 4719 angstrom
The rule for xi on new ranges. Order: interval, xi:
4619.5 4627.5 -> 4627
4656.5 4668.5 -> 4659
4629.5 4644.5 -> 4630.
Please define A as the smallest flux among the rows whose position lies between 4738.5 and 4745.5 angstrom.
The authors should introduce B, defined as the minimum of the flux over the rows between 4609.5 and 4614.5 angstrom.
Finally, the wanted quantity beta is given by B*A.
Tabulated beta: 0.451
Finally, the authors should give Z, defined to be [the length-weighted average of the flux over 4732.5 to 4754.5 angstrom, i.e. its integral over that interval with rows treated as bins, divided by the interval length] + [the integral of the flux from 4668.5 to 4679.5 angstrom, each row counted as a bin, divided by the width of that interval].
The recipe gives 1.42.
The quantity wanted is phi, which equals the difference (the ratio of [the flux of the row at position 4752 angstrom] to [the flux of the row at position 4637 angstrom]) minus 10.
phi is -8.98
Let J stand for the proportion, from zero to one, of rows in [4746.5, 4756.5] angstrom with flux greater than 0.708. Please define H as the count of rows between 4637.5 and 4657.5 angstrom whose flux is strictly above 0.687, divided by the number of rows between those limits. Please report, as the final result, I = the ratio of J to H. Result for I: 1.4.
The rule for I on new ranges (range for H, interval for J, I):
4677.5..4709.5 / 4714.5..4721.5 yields 0.9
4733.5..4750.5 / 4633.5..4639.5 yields 0.7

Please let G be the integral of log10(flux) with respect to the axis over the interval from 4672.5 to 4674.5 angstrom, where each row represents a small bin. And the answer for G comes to -0.36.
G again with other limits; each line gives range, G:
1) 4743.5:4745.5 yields -0.31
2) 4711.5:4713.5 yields -0.34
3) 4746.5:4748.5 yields -0.16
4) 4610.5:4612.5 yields -0.22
